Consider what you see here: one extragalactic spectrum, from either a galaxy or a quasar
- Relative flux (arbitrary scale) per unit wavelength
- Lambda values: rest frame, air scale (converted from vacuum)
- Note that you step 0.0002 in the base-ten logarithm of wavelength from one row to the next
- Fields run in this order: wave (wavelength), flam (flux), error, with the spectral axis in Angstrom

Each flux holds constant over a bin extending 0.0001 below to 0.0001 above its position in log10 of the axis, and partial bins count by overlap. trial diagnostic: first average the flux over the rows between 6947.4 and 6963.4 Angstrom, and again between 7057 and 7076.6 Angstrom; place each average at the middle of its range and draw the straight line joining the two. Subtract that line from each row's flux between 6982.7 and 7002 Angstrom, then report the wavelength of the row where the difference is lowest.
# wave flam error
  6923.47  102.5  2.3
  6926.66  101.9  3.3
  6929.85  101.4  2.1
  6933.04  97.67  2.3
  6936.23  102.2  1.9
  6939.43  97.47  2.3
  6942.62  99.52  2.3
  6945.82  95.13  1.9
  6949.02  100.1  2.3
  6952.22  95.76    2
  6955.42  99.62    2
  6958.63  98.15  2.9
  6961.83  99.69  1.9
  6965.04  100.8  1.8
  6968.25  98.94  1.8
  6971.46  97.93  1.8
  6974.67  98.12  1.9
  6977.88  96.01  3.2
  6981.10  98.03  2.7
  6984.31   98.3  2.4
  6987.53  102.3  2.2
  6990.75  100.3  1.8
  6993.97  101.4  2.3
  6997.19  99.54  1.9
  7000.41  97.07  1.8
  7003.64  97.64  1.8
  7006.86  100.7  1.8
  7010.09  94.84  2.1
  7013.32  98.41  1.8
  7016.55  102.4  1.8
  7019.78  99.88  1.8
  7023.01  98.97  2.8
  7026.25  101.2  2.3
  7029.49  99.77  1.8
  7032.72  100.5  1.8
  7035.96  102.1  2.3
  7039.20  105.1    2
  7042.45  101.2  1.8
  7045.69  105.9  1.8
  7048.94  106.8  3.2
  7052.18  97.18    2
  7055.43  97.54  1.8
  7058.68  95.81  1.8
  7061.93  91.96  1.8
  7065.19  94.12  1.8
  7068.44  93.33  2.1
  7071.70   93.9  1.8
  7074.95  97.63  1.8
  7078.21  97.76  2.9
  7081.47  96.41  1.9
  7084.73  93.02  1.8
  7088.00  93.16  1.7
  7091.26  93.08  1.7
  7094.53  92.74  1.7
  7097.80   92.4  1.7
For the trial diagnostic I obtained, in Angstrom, 7000.41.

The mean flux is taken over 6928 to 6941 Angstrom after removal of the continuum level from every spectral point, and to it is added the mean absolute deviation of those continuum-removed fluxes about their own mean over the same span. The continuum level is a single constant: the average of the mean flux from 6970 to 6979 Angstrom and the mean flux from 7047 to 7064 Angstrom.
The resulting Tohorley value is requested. 4.2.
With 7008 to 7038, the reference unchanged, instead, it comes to 3.8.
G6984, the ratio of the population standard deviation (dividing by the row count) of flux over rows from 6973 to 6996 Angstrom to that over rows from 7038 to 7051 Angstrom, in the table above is 1.0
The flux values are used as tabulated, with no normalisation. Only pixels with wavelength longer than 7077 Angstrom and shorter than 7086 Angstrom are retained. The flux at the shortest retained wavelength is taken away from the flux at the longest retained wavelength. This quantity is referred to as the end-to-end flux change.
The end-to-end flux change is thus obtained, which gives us -5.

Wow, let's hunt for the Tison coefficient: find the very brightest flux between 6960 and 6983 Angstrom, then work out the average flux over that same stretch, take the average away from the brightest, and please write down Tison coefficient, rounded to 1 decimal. 2.3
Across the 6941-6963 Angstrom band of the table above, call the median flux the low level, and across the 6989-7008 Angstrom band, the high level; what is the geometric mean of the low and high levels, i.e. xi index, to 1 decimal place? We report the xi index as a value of 99.7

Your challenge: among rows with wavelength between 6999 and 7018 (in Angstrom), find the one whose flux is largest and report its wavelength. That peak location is 7016.55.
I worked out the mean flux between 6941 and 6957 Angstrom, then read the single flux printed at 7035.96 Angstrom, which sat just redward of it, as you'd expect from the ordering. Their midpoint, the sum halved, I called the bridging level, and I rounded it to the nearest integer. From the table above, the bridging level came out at 100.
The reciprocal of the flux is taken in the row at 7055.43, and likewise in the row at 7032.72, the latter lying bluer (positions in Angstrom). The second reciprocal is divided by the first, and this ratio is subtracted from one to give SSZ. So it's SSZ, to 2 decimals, 0.03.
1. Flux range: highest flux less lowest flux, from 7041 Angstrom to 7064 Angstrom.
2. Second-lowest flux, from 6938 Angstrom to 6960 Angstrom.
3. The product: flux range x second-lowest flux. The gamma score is 1421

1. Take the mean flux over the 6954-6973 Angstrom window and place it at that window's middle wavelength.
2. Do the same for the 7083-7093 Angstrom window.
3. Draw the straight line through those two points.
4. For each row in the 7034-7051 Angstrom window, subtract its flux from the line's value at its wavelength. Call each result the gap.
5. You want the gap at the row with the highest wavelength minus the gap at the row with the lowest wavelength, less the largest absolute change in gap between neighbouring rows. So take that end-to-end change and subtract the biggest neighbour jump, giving -10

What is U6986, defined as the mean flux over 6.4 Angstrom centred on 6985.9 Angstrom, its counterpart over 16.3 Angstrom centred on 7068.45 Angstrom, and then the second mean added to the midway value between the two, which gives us 191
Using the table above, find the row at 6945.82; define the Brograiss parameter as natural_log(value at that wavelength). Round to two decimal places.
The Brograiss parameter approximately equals 4.56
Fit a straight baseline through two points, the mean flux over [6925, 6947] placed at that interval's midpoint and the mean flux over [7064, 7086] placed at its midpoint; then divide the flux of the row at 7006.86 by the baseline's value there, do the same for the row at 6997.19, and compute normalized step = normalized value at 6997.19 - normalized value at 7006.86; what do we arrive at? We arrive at -0.015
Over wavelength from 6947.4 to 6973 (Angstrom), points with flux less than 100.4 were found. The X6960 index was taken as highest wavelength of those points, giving 6971.46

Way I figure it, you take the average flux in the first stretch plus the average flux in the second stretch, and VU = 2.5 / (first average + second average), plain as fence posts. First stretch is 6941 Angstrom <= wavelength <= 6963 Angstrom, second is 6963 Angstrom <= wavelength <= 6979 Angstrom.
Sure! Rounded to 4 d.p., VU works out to 0.0127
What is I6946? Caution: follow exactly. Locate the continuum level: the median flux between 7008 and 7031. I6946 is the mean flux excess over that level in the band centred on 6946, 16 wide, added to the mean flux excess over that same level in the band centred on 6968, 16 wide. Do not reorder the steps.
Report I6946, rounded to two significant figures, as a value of -2.8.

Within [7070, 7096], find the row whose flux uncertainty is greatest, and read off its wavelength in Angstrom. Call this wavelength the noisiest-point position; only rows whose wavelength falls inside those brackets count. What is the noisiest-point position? 7078.21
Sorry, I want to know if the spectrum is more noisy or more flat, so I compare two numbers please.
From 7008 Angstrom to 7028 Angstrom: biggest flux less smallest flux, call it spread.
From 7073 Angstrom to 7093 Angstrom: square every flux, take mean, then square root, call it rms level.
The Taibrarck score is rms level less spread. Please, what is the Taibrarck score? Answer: 87.6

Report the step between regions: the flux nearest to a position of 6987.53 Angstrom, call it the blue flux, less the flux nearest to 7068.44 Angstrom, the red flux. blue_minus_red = 9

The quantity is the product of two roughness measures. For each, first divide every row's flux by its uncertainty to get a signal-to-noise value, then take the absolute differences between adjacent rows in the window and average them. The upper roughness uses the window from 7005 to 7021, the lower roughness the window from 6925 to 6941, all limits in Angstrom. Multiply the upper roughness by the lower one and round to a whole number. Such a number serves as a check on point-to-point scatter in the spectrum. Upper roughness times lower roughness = 69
